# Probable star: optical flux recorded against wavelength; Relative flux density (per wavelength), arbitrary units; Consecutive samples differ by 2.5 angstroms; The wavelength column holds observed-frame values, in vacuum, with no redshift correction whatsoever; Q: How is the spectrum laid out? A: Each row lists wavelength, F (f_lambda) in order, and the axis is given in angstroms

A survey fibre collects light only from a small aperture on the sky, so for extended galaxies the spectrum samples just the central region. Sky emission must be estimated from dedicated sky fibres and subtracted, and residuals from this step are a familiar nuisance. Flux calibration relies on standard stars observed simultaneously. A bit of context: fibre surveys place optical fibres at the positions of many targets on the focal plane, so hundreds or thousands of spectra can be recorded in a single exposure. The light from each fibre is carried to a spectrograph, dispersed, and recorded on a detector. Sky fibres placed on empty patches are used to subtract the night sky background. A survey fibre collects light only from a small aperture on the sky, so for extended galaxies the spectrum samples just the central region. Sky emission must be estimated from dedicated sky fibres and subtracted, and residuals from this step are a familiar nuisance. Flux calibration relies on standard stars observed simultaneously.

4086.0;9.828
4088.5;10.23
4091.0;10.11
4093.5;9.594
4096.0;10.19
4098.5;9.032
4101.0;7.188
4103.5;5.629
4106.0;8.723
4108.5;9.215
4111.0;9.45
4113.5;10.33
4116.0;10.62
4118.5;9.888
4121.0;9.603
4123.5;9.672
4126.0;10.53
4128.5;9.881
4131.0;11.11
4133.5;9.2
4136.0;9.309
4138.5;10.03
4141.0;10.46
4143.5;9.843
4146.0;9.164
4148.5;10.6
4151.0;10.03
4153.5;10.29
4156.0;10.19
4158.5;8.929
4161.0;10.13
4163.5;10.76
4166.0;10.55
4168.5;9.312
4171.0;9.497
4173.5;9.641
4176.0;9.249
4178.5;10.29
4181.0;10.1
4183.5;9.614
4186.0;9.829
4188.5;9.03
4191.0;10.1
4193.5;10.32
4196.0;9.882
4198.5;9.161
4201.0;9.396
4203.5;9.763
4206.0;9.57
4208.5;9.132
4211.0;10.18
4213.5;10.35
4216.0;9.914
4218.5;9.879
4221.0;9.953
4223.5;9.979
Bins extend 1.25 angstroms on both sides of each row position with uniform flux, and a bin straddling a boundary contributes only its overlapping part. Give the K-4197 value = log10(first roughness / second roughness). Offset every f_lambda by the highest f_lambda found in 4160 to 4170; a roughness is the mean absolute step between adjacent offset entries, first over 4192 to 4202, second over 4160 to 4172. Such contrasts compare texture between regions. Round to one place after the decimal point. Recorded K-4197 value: -0.1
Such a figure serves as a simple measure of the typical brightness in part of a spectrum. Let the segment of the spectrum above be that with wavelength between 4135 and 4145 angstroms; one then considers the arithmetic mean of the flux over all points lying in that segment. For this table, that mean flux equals 9.9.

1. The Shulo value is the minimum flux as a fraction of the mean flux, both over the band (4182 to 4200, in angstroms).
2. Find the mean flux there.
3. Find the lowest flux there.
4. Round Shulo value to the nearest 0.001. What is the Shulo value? 0.930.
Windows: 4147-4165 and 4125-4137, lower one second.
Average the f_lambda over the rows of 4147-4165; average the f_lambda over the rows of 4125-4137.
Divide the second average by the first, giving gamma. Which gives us 0.99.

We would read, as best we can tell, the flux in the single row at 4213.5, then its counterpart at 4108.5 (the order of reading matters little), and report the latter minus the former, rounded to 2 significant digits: -1.1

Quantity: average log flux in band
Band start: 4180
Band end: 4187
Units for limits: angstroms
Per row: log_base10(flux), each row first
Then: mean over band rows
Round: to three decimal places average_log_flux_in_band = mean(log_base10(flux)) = 0.993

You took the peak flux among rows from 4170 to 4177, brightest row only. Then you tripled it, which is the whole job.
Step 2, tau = 28.92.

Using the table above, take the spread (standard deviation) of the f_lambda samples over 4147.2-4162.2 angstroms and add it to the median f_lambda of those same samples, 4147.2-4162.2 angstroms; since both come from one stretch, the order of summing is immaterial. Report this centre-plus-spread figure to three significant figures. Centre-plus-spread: 10.7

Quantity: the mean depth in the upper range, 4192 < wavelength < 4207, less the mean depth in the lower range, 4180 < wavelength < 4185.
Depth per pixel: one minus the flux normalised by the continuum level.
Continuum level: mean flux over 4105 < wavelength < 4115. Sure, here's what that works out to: 0.02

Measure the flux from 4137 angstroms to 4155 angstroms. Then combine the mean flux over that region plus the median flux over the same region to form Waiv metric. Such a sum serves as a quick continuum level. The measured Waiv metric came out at 20.1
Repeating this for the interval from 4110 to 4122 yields 19.9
